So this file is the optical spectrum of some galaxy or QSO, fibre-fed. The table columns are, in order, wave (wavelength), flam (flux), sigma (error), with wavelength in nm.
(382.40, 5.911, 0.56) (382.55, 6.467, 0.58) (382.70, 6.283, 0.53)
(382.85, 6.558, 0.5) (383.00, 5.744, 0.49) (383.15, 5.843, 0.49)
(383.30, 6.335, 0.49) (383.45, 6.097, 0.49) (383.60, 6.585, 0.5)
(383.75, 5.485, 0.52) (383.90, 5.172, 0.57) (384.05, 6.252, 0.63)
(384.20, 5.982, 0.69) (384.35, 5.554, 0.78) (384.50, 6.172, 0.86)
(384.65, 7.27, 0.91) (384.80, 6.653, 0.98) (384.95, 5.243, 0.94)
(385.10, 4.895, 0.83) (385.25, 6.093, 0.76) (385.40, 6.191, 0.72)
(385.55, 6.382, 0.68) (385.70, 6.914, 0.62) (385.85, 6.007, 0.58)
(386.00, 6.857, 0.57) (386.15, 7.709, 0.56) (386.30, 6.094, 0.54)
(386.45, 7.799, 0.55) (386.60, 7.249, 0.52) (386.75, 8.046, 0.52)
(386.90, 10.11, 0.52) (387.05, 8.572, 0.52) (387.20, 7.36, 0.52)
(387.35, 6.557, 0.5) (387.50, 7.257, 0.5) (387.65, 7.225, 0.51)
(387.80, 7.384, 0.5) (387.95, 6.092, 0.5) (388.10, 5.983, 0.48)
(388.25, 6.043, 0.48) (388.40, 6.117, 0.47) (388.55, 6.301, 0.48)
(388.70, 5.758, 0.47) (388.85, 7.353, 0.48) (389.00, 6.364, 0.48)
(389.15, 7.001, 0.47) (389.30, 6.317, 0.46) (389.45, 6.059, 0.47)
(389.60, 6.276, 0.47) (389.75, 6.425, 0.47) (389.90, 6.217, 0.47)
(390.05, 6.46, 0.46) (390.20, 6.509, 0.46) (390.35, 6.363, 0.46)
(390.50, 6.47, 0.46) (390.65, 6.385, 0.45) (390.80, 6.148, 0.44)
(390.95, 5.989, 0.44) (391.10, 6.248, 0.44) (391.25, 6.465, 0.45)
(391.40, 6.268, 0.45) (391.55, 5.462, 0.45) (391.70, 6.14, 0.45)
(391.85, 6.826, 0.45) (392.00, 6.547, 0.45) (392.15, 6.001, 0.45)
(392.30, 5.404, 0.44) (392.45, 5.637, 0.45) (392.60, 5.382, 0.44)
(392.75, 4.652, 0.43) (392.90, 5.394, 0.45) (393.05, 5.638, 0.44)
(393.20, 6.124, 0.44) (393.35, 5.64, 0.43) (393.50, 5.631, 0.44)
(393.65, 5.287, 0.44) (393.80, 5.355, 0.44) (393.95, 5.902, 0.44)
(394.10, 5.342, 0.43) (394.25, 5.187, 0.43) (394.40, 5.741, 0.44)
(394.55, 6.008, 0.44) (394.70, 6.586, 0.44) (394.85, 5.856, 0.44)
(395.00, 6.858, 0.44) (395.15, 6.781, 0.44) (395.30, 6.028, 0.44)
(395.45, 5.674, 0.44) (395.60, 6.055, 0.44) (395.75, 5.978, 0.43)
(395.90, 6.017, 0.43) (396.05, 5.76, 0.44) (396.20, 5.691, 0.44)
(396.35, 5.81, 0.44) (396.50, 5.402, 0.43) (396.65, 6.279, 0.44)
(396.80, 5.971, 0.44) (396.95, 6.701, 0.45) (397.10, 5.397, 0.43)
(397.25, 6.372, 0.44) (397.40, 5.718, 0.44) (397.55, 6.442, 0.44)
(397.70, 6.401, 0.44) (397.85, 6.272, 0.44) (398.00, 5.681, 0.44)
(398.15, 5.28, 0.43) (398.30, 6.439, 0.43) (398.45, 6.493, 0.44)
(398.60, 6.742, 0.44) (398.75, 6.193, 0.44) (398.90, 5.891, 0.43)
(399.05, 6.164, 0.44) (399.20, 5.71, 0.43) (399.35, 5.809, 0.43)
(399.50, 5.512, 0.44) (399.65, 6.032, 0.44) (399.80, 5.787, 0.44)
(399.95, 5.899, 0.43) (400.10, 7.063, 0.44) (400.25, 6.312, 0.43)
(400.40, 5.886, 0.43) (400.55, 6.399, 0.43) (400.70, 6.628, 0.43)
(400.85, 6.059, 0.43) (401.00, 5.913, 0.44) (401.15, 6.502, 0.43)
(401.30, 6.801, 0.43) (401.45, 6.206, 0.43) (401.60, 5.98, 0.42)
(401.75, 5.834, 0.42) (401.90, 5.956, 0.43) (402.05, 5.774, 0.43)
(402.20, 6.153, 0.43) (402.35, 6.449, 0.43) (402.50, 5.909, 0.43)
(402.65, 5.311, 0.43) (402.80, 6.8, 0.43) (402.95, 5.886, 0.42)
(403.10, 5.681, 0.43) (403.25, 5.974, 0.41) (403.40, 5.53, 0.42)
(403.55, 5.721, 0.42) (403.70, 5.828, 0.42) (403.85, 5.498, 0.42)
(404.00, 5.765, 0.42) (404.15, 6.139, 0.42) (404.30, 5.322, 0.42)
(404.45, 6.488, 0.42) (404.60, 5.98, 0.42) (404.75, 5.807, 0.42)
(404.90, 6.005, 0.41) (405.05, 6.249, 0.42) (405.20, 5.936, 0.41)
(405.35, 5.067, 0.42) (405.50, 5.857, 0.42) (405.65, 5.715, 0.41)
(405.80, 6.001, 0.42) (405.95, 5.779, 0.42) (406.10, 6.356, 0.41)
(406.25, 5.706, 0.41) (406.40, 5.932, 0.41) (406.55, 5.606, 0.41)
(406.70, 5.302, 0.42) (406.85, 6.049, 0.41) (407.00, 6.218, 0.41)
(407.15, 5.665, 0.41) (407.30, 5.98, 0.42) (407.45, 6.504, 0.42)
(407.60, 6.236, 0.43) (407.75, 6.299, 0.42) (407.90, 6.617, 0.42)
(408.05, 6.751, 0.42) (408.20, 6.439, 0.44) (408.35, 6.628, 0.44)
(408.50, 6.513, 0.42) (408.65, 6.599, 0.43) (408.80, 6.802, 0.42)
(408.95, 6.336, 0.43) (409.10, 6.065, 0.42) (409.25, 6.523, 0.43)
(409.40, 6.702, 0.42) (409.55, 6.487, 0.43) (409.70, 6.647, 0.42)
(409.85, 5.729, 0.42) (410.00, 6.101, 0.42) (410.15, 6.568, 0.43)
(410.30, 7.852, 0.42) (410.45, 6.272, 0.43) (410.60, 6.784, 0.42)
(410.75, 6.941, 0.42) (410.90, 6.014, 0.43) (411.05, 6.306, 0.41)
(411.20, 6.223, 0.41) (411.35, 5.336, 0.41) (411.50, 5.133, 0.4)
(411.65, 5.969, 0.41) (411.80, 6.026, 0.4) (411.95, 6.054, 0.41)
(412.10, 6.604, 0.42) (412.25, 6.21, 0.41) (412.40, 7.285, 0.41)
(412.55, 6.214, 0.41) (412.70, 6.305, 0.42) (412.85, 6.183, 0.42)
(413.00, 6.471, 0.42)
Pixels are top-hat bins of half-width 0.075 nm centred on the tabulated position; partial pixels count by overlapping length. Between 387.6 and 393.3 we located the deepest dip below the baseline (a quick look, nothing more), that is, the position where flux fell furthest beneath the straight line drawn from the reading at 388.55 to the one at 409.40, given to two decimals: 392.75 nm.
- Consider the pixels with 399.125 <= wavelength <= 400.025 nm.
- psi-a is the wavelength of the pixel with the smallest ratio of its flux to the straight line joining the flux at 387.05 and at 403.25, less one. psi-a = 399.50 nm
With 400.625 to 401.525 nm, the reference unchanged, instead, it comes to 401.00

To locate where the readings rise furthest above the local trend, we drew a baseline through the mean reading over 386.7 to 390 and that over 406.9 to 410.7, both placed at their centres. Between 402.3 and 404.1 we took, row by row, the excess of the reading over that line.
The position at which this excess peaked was 402.80 nm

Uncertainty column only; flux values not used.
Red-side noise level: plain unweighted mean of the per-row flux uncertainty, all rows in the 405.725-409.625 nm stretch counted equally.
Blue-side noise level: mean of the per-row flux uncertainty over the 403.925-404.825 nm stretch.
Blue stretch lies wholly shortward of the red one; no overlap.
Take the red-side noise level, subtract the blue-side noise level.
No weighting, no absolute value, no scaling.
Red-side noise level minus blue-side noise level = 0.00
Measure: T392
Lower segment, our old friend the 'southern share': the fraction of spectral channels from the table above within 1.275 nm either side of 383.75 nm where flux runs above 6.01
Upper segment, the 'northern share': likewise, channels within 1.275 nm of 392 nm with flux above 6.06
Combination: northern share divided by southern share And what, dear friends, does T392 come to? 0.80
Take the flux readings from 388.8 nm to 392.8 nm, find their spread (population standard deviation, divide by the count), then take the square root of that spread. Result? 0.729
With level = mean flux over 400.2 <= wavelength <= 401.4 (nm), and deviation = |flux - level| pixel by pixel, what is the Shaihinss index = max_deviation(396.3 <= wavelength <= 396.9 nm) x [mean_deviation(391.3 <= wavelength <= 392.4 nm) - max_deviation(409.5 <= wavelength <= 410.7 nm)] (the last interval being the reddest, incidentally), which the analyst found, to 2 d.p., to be -1.01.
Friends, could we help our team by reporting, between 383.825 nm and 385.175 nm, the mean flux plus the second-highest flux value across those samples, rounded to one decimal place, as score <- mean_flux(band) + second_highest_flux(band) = 12.6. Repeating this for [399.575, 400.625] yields 12.6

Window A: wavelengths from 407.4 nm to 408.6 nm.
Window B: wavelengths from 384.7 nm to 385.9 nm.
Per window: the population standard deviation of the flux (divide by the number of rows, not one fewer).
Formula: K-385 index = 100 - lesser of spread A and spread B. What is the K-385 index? 99.8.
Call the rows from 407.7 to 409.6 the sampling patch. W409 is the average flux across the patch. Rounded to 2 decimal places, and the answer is 6.52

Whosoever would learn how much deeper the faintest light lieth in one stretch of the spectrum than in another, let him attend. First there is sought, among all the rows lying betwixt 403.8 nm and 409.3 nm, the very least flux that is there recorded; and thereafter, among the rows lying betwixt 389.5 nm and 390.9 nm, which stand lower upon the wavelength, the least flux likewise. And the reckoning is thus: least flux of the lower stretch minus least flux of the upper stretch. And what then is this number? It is 1.08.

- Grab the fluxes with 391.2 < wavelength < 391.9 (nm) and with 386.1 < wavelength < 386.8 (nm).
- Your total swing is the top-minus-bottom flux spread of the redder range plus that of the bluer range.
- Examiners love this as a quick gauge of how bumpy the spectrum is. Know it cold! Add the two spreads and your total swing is 3.3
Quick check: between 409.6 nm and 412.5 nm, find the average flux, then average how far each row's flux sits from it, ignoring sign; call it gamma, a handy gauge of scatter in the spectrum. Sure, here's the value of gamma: 0.47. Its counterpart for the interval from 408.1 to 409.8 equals 0.14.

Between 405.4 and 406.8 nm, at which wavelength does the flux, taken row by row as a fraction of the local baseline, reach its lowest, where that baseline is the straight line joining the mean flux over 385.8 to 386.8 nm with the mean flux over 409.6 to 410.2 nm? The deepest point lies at 406.70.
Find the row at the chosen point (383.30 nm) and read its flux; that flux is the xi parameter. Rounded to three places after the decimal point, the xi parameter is 6.335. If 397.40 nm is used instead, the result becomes 5.718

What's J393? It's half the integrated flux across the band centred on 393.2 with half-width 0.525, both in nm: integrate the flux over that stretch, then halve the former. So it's 2.9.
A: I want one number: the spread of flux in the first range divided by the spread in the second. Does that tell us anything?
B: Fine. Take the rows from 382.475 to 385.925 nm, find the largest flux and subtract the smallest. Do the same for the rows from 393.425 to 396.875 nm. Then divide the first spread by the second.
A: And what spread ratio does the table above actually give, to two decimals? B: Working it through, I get 1.42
